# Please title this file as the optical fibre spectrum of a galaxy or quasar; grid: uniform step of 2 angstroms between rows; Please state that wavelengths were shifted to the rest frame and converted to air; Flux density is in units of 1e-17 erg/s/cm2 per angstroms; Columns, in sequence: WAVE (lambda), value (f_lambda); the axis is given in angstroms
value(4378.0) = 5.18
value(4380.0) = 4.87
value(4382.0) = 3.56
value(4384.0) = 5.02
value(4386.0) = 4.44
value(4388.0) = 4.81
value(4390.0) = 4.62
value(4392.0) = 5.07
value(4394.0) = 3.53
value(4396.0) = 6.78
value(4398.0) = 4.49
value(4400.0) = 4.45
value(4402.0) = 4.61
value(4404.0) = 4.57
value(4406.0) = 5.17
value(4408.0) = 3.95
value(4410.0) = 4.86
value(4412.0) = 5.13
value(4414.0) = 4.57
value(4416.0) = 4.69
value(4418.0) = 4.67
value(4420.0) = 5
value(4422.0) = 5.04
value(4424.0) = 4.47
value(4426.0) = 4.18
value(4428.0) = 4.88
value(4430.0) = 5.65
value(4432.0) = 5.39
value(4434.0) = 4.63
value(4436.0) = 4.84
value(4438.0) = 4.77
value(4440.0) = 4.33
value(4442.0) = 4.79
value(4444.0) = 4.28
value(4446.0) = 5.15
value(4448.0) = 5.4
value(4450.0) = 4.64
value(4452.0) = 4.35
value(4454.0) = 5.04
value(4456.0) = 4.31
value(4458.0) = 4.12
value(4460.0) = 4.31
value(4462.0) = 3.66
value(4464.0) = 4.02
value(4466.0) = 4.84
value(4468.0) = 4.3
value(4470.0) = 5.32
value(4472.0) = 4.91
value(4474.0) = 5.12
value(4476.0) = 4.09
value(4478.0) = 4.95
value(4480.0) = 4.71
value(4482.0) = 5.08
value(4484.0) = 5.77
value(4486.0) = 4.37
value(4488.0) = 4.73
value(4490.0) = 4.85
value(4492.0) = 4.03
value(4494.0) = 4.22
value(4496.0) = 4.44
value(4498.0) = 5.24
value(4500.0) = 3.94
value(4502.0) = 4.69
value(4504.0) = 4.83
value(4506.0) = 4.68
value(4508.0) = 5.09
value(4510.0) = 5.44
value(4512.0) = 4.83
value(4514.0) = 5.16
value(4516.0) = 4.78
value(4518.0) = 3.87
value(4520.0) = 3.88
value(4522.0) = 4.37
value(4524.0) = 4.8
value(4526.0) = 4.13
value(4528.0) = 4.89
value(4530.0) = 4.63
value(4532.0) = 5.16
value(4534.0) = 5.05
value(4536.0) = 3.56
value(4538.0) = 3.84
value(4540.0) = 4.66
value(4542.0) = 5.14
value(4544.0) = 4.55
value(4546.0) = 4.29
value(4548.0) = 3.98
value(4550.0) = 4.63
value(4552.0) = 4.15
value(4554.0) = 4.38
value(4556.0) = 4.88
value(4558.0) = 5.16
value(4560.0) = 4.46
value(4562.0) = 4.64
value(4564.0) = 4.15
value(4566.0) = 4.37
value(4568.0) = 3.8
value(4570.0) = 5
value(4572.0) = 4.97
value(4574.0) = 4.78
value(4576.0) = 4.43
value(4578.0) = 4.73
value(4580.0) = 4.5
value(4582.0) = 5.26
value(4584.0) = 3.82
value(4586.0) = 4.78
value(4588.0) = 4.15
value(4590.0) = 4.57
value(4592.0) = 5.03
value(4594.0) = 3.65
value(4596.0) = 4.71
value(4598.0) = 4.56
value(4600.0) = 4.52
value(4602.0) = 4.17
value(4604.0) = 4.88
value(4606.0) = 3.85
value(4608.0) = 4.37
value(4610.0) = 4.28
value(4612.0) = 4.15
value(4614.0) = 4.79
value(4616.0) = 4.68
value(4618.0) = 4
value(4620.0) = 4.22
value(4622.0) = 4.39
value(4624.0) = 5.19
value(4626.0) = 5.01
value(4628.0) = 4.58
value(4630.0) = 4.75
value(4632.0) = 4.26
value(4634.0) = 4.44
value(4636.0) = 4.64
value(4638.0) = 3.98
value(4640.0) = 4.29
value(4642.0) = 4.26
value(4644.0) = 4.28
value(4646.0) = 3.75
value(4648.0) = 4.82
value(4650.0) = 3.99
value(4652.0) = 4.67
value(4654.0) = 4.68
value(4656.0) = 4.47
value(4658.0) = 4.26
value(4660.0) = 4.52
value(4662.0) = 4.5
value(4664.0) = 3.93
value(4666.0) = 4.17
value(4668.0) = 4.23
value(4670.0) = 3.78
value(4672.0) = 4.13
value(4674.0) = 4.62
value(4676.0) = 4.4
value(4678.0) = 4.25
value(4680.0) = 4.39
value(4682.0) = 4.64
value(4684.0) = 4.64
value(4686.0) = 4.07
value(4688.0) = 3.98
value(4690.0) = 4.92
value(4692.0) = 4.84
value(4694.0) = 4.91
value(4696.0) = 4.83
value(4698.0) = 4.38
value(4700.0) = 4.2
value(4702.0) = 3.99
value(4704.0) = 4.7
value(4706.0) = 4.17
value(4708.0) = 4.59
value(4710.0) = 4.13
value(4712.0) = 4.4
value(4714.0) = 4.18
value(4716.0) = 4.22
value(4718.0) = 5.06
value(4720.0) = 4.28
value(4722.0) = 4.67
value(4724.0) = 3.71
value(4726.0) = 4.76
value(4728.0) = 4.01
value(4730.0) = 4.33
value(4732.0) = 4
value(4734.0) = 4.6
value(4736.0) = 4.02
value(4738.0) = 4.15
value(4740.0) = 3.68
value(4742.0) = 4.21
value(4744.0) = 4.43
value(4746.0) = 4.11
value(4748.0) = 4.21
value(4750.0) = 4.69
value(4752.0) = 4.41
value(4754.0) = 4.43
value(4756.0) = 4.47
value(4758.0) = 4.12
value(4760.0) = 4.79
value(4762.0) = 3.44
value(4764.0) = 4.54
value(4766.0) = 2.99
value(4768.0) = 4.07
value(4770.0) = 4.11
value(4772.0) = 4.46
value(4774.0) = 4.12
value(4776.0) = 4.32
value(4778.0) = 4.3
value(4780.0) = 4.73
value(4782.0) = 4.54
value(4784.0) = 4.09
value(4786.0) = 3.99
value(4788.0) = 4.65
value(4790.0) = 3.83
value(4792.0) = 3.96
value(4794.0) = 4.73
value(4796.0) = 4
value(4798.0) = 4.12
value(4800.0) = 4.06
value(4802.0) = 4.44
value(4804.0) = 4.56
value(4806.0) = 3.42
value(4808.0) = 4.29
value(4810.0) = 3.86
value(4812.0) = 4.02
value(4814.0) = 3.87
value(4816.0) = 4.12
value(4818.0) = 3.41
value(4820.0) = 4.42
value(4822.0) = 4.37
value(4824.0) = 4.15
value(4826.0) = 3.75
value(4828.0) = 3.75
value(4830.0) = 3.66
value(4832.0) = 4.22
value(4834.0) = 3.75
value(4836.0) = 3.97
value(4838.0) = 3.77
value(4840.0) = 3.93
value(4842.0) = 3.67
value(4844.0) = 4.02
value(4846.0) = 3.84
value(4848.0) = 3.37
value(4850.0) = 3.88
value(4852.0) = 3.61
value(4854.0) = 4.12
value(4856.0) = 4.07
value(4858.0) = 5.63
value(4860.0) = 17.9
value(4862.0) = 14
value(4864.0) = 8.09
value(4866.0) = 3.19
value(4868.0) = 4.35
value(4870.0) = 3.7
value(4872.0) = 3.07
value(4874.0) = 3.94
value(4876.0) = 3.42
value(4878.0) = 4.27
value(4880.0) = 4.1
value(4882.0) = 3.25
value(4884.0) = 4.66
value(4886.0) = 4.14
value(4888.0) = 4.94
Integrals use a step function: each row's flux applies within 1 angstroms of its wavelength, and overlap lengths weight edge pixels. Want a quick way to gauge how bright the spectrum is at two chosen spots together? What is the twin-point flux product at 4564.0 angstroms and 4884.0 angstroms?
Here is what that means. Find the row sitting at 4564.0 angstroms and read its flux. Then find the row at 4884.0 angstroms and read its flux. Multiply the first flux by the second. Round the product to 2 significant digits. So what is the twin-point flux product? 19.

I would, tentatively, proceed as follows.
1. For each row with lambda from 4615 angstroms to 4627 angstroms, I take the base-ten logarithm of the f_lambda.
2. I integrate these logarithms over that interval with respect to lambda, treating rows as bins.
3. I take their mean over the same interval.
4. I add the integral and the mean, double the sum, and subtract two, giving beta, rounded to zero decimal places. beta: 15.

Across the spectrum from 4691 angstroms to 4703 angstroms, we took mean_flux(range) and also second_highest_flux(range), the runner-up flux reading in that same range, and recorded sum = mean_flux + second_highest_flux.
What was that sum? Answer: 9.4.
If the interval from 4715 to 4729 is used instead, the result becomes 9.1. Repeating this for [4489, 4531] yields 9.8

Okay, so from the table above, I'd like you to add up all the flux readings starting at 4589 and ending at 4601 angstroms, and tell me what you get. 27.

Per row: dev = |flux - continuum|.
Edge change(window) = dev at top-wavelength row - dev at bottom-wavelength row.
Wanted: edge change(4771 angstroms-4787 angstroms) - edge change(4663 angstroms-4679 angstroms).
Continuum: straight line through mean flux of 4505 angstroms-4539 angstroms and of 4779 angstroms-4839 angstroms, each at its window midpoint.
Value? 0.17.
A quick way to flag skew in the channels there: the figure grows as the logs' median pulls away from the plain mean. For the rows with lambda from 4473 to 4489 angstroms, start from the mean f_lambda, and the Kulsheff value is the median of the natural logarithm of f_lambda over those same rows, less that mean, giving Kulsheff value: -3.3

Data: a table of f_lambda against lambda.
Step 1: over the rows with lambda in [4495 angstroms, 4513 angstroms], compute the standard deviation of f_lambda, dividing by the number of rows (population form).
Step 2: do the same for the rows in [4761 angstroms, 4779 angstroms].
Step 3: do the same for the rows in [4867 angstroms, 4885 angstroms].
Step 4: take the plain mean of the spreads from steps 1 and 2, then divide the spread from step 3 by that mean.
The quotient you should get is 1.1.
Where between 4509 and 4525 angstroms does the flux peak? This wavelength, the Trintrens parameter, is 4510.0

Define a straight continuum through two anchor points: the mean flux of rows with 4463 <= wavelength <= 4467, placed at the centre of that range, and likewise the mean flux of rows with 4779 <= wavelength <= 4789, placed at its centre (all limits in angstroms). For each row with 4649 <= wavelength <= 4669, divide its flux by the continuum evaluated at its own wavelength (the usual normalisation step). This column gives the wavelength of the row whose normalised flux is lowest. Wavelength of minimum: 4664.0 angstroms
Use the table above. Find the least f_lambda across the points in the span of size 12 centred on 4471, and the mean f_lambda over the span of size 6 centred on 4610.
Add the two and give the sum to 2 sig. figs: 8.4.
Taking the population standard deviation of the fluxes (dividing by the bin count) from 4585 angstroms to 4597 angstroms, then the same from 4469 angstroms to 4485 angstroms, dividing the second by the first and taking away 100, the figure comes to -99.0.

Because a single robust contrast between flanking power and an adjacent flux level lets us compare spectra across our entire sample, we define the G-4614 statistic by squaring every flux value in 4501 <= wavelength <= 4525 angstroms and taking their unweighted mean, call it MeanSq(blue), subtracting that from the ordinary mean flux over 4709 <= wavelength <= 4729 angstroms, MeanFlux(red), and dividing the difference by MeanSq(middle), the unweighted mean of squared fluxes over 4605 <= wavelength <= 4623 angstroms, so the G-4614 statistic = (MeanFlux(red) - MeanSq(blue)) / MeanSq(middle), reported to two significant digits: -0.97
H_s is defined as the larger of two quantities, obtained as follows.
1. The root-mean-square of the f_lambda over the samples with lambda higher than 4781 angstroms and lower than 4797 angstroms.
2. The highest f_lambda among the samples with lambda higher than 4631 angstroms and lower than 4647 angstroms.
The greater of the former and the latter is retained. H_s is 4.6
